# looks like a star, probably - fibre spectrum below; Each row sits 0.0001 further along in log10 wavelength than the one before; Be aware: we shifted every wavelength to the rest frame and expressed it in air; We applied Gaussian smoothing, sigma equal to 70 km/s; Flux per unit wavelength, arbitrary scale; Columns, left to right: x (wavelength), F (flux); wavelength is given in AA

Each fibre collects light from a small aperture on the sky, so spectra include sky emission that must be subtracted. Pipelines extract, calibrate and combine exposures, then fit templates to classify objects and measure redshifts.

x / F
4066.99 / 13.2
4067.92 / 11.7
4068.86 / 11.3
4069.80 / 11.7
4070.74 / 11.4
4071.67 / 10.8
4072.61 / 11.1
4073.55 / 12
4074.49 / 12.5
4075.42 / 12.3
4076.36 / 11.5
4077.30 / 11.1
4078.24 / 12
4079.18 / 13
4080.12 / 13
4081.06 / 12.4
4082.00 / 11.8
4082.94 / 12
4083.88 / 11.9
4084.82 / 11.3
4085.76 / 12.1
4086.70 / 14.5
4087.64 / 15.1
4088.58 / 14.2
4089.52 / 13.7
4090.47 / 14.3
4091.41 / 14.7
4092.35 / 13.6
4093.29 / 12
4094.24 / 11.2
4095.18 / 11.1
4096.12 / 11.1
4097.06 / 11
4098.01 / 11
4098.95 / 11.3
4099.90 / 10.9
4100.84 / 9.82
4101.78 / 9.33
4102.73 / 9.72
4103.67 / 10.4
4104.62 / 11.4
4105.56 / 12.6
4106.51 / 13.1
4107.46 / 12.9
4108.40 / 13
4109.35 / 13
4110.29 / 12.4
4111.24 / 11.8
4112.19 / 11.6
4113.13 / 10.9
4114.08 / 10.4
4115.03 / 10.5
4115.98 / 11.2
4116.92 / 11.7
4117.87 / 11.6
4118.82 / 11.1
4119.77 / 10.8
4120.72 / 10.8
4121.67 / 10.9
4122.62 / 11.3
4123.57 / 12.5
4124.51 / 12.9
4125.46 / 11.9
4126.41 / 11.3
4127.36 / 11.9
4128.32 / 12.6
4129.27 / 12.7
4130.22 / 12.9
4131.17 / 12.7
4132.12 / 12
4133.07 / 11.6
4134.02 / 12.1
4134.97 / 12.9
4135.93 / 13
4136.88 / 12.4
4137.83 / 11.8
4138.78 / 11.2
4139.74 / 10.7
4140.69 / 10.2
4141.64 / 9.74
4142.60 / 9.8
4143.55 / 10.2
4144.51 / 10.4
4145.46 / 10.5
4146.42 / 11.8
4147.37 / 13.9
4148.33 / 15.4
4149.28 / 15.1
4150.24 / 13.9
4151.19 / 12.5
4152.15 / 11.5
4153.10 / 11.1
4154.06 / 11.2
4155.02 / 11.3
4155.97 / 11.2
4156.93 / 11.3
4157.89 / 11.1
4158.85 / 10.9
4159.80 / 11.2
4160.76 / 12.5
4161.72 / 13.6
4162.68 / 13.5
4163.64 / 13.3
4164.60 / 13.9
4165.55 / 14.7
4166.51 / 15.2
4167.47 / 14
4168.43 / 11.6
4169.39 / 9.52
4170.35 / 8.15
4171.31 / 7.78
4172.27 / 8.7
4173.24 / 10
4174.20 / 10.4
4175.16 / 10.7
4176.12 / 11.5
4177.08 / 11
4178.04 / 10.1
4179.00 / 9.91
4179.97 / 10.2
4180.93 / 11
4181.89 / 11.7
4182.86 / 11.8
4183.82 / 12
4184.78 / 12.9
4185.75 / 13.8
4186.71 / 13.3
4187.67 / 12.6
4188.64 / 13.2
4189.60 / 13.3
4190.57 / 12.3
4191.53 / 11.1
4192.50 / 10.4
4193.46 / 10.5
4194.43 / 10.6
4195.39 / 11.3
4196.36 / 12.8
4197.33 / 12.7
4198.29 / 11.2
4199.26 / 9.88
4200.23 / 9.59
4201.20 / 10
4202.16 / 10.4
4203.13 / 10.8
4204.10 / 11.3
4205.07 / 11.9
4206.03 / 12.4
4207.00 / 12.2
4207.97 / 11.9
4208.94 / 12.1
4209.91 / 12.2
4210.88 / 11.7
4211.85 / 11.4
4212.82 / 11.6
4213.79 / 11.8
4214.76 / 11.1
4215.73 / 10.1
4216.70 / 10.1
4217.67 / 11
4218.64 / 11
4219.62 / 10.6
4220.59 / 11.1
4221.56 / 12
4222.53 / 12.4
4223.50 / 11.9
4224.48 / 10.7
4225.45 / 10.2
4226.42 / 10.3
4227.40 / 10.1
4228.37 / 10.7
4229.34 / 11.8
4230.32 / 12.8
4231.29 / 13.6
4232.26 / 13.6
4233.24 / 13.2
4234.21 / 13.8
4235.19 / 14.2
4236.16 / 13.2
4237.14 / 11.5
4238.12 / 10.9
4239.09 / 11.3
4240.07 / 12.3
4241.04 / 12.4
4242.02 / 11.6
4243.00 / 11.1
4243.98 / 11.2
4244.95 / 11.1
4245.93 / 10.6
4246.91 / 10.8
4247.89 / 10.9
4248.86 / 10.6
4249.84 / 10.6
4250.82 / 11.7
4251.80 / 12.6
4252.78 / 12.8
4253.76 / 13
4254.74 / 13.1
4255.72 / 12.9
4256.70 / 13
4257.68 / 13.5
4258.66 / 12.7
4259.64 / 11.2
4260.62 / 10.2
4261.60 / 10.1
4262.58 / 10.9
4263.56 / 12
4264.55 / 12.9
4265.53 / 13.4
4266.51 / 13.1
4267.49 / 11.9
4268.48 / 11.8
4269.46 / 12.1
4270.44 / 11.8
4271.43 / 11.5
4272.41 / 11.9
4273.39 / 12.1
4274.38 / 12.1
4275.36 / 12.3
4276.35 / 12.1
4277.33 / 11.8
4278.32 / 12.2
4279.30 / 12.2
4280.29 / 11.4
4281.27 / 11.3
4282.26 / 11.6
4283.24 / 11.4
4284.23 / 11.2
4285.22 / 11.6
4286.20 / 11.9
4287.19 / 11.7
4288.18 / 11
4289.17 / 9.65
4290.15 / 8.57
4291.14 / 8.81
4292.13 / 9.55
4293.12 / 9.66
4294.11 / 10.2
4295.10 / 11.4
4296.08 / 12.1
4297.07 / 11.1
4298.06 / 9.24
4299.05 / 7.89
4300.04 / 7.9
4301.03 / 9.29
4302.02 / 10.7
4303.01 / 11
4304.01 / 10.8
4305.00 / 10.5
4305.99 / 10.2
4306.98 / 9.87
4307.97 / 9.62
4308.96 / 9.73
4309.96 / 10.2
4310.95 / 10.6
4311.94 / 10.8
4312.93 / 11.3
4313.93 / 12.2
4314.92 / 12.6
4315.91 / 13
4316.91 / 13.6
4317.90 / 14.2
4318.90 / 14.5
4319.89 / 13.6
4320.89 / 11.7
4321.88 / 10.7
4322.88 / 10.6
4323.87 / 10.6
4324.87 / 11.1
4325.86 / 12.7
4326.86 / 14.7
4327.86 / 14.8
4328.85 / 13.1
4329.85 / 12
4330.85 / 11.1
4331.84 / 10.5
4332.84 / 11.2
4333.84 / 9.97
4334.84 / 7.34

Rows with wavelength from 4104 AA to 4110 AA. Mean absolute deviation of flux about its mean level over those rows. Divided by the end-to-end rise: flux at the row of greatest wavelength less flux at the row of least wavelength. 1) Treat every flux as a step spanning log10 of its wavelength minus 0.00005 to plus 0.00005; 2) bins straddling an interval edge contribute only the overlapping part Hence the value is 0.28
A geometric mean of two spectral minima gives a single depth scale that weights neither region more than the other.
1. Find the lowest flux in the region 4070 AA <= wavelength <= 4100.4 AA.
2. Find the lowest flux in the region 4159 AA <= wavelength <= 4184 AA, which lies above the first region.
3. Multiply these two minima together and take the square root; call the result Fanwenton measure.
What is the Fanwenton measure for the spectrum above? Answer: 9.2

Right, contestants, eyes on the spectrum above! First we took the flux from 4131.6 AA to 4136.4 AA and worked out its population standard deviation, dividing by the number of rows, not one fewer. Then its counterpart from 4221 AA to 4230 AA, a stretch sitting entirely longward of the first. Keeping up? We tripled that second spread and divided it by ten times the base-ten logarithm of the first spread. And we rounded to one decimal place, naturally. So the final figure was -1.0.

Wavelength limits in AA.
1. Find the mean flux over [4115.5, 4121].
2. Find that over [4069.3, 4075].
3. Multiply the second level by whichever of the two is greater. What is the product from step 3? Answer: 134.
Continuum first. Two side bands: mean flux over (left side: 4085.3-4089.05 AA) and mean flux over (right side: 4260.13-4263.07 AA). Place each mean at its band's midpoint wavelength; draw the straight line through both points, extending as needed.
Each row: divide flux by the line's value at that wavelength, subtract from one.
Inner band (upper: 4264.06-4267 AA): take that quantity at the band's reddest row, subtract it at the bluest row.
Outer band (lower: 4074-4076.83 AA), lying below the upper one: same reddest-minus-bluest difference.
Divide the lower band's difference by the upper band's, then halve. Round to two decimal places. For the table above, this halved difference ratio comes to -1.40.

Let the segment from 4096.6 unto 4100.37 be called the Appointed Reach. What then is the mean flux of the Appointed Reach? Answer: 11.0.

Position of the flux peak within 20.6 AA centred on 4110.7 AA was 4106.51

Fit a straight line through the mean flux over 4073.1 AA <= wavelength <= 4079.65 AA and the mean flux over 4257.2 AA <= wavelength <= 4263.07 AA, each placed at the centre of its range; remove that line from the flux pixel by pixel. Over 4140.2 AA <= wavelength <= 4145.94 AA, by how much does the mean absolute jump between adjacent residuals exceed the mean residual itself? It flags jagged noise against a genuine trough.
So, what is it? 1.9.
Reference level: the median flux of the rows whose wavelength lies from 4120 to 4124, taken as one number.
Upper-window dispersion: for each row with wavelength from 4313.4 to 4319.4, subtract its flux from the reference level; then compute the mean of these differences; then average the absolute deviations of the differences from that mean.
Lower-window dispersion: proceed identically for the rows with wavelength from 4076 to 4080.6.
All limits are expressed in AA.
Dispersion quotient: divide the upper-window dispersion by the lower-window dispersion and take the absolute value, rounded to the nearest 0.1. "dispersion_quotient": 1.1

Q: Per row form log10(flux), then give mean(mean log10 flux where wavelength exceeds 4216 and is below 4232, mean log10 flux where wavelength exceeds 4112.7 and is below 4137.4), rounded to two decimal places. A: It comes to 1.06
